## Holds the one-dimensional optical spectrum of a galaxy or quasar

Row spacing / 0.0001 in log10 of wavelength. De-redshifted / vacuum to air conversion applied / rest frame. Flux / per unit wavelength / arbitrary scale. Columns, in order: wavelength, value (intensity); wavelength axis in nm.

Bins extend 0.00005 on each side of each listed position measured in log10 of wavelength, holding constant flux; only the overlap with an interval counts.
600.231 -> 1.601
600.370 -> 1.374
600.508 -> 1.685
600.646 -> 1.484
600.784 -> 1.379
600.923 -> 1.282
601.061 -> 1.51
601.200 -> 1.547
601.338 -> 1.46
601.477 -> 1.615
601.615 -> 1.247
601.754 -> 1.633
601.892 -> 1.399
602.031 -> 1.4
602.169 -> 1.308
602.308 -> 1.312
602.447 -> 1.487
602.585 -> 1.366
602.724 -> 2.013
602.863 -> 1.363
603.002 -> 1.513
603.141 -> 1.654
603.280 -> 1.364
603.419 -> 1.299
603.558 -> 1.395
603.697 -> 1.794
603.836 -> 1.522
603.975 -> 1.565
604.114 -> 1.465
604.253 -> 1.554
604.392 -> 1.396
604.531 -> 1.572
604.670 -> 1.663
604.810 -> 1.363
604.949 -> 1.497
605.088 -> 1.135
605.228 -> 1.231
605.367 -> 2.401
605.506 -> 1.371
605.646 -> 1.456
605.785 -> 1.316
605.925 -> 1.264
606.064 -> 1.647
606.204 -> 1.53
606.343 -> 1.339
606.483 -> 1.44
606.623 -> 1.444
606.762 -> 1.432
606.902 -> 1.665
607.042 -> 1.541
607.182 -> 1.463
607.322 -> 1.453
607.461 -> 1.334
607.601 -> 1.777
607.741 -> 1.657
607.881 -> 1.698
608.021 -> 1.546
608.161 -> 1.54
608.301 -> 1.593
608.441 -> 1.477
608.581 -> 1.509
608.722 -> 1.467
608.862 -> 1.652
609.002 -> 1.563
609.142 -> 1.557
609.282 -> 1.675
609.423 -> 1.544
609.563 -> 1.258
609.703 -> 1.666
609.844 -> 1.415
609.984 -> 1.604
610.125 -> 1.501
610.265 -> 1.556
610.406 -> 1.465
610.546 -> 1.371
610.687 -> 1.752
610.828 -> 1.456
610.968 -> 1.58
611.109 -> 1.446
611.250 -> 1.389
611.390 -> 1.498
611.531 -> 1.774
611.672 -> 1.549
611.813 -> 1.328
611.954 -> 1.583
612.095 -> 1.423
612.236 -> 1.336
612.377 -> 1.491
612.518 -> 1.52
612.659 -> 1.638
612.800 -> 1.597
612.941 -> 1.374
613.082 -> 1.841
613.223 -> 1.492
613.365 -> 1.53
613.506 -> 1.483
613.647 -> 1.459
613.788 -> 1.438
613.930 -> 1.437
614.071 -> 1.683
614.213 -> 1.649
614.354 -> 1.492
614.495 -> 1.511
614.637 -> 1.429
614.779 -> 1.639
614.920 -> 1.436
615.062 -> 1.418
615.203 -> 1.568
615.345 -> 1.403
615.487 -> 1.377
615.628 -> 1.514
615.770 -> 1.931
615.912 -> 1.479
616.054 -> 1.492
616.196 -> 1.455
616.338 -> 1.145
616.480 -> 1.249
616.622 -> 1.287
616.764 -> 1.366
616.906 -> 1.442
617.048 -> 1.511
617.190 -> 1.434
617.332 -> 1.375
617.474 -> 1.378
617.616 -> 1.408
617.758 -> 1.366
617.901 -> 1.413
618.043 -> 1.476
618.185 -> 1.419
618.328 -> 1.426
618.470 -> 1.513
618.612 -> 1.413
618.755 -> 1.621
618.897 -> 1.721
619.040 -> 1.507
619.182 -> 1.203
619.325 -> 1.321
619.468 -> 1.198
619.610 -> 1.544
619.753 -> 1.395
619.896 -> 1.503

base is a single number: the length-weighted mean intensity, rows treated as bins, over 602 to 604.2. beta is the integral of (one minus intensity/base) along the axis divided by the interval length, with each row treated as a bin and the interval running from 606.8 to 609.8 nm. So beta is -0.041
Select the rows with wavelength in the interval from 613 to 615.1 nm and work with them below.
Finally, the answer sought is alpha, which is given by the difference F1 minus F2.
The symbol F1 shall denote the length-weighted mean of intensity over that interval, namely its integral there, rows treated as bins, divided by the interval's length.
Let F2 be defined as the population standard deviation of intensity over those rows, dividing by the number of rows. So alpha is 1.41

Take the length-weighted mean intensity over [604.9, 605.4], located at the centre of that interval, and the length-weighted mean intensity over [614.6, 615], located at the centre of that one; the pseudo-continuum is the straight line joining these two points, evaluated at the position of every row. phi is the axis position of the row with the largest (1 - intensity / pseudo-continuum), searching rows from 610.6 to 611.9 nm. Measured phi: 611.813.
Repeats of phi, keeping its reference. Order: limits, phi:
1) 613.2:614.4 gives 613.930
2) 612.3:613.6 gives 612.941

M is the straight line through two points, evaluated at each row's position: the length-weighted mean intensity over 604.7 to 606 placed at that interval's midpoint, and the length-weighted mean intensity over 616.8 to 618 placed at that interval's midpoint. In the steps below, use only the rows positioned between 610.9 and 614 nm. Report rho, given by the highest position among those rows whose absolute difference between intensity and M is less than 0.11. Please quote 613.930 nm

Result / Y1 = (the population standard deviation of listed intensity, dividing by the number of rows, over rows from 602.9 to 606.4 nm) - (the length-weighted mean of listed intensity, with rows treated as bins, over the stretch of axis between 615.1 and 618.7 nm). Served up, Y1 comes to -1.196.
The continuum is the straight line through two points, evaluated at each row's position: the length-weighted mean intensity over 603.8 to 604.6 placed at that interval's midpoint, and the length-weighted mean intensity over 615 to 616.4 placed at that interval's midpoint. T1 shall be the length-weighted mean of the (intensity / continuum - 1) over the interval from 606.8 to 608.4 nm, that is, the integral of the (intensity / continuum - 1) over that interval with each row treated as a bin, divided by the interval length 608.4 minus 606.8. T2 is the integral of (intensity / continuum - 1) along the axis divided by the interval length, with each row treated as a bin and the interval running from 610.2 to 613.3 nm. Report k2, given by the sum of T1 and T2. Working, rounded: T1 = 0.041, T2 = 0.020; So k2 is 0.06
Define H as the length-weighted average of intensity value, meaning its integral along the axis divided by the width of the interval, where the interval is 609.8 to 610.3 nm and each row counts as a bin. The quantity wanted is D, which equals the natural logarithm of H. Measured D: 0.42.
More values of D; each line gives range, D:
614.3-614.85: 0.42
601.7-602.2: 0.37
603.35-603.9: 0.41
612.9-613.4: 0.45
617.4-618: 0.33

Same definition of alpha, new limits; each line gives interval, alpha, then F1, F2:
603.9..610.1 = 1.32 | 1.52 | 0.19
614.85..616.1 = 1.36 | 1.51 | 0.16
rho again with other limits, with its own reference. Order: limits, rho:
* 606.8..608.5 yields 608.441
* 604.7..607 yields 606.762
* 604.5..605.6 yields 605.506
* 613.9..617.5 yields 617.474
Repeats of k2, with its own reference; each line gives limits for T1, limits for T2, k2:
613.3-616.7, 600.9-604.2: -0.03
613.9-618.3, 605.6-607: -0.05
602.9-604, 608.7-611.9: 0.01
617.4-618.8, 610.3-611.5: -0.02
